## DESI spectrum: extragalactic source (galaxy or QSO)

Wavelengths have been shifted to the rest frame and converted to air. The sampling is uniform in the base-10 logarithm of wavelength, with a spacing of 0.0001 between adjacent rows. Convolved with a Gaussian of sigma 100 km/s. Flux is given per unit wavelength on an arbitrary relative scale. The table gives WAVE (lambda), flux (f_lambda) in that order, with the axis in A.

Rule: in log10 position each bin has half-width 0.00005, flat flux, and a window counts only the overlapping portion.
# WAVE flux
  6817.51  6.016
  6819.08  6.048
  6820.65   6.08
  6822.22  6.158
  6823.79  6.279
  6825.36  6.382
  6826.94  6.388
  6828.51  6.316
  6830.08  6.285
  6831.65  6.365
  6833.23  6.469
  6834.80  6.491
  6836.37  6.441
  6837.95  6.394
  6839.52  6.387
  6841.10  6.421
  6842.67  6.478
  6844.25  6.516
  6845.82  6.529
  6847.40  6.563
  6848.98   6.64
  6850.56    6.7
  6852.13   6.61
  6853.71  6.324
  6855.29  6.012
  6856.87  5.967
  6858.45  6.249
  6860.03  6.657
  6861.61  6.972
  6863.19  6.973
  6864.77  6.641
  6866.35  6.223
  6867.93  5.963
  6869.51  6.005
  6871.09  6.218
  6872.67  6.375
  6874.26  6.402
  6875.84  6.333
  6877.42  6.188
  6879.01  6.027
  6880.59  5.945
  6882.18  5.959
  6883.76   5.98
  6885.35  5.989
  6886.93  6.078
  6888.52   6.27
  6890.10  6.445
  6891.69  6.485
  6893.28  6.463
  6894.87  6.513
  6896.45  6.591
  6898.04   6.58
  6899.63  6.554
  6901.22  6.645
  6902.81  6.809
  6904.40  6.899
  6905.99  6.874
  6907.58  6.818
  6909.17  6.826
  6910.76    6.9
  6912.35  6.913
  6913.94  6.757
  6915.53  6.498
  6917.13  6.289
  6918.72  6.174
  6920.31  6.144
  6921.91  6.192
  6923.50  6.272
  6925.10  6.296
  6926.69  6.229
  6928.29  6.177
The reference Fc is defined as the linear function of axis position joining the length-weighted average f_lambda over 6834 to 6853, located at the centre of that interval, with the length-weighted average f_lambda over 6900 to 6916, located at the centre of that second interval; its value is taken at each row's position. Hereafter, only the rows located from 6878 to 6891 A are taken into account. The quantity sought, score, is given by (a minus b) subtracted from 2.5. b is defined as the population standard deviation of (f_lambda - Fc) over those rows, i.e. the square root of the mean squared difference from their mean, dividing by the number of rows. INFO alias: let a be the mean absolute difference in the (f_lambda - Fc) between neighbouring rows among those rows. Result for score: 2.58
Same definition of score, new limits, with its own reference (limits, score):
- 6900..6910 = 2.51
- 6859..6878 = 2.66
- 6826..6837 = 2.50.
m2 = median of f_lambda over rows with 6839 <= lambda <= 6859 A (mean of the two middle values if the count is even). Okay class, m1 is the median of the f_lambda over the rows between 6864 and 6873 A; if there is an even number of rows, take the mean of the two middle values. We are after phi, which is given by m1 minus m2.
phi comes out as -0.26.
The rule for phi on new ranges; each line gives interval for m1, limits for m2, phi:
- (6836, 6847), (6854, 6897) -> 0.19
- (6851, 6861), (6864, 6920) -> -0.16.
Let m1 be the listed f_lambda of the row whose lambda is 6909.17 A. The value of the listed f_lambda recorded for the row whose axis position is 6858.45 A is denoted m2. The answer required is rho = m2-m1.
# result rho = -0.6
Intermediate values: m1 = 6.826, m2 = 6.249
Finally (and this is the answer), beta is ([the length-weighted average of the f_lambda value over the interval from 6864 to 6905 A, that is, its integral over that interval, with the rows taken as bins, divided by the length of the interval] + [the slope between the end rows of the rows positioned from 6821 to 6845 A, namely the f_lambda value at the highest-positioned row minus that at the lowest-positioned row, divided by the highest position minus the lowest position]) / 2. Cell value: 3.17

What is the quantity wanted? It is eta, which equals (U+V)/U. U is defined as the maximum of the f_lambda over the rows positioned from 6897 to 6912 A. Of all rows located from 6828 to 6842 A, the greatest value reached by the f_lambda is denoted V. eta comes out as 1.94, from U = 6.9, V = 6.491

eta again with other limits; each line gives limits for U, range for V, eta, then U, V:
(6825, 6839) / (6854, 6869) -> 2.07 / 6.491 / 6.973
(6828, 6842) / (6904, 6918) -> 2.07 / 6.491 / 6.913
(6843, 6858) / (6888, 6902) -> 1.99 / 6.7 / 6.645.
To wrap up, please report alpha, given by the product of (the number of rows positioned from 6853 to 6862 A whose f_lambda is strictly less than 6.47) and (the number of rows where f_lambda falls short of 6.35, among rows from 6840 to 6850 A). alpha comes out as 0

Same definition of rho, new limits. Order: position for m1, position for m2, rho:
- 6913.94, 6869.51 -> -0.8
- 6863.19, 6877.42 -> -0.8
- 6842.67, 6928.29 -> -0.3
